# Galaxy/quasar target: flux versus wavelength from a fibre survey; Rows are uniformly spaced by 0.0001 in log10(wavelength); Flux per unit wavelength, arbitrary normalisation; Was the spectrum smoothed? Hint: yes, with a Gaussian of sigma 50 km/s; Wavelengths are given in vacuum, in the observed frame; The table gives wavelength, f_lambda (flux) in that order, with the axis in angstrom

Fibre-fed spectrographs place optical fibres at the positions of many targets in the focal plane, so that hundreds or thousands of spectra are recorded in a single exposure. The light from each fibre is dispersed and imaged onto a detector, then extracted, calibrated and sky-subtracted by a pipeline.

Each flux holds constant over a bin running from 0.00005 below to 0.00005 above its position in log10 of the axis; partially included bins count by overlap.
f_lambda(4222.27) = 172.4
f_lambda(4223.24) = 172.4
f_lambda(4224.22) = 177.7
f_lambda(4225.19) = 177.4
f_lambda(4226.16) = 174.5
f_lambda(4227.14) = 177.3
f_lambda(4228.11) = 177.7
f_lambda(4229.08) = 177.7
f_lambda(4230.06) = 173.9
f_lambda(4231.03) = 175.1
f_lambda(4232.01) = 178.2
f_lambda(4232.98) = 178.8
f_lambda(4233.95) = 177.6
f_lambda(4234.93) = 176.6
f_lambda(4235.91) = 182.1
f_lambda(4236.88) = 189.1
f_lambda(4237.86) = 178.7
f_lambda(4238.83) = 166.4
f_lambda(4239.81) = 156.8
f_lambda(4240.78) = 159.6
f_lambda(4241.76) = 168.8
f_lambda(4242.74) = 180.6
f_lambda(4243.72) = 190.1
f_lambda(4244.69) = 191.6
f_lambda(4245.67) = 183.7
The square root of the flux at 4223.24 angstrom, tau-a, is 13.1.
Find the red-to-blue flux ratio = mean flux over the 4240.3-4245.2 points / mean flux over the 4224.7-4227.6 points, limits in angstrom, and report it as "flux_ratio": 1.01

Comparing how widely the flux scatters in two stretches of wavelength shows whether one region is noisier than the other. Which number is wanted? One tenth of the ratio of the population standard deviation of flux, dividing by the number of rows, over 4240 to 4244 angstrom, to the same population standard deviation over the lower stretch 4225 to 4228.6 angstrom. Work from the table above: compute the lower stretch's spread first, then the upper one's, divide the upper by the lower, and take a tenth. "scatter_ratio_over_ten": 0.9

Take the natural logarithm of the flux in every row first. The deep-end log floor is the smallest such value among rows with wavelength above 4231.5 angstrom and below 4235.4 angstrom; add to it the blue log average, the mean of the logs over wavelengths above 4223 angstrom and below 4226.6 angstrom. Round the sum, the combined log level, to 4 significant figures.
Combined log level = 10.34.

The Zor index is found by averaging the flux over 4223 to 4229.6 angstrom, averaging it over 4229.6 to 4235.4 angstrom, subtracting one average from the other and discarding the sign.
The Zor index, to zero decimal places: 0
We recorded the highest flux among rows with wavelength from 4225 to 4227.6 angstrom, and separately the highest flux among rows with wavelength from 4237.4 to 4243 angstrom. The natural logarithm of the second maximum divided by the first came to 0.018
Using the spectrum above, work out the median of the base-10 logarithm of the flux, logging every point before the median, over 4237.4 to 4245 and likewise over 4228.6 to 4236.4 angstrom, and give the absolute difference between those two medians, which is 0.0098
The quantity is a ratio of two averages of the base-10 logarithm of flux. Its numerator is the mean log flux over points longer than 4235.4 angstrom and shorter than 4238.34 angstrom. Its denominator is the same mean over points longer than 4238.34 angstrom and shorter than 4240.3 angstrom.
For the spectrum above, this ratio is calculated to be 1.02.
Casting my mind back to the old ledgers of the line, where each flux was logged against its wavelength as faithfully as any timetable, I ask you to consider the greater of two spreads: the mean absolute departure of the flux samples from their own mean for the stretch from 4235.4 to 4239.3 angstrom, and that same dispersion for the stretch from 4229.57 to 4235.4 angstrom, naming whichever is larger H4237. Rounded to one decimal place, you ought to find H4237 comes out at 6.5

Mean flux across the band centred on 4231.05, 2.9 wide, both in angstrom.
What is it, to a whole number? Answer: 176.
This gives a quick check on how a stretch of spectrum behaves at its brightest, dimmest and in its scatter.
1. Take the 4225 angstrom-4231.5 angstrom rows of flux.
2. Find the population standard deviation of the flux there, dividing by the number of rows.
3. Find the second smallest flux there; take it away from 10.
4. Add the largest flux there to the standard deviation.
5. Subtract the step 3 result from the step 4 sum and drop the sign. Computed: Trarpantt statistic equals 344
